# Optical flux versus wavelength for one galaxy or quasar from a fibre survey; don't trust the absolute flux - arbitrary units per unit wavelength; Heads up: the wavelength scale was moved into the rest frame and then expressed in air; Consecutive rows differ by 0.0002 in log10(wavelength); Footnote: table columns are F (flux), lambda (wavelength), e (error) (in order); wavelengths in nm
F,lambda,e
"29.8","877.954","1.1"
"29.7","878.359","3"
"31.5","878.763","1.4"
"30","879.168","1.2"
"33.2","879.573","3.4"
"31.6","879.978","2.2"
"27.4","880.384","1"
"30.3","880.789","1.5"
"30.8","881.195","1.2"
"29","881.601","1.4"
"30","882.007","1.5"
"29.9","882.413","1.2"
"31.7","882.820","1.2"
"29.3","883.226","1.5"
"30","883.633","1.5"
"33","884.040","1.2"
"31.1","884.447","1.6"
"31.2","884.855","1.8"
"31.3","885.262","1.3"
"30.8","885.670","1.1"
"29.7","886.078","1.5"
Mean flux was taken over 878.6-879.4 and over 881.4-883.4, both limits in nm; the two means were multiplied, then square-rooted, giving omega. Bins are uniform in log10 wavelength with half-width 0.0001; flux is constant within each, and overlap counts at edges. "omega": 30.4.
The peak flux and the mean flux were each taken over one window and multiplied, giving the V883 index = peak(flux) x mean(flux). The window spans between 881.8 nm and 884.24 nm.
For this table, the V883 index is 1011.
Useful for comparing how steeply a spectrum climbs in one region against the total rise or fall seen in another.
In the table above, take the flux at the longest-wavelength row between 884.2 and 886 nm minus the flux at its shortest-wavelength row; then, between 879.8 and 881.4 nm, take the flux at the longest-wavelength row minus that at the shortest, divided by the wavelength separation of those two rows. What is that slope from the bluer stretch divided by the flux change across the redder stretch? 2.2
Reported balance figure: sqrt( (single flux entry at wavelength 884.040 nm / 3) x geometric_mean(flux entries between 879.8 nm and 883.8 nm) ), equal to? 18.2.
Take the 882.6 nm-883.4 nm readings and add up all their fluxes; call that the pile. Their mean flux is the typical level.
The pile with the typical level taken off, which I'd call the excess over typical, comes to 30.5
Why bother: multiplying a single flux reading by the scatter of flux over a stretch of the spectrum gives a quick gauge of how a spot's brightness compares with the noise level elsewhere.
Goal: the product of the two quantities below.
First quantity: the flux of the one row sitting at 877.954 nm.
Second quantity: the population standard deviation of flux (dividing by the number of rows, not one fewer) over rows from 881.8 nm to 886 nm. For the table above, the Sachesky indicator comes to 31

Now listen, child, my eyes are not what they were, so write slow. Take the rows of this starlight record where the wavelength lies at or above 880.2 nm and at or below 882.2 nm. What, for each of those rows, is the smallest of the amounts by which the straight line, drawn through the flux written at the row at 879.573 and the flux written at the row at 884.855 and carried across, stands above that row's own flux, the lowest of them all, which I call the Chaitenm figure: 1.8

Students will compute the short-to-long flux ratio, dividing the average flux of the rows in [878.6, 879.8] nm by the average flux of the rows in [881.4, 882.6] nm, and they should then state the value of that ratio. 1.07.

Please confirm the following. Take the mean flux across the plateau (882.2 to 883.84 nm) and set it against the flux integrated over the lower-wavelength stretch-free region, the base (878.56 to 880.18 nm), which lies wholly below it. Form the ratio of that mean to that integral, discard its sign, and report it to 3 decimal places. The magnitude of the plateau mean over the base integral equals 0.591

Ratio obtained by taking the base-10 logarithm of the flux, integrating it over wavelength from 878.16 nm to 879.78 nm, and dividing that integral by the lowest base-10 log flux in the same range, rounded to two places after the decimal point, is 1.64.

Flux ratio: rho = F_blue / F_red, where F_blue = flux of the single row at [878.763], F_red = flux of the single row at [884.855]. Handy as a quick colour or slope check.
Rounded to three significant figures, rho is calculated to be 1.01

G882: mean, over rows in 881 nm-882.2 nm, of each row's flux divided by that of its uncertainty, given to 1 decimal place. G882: 22.1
